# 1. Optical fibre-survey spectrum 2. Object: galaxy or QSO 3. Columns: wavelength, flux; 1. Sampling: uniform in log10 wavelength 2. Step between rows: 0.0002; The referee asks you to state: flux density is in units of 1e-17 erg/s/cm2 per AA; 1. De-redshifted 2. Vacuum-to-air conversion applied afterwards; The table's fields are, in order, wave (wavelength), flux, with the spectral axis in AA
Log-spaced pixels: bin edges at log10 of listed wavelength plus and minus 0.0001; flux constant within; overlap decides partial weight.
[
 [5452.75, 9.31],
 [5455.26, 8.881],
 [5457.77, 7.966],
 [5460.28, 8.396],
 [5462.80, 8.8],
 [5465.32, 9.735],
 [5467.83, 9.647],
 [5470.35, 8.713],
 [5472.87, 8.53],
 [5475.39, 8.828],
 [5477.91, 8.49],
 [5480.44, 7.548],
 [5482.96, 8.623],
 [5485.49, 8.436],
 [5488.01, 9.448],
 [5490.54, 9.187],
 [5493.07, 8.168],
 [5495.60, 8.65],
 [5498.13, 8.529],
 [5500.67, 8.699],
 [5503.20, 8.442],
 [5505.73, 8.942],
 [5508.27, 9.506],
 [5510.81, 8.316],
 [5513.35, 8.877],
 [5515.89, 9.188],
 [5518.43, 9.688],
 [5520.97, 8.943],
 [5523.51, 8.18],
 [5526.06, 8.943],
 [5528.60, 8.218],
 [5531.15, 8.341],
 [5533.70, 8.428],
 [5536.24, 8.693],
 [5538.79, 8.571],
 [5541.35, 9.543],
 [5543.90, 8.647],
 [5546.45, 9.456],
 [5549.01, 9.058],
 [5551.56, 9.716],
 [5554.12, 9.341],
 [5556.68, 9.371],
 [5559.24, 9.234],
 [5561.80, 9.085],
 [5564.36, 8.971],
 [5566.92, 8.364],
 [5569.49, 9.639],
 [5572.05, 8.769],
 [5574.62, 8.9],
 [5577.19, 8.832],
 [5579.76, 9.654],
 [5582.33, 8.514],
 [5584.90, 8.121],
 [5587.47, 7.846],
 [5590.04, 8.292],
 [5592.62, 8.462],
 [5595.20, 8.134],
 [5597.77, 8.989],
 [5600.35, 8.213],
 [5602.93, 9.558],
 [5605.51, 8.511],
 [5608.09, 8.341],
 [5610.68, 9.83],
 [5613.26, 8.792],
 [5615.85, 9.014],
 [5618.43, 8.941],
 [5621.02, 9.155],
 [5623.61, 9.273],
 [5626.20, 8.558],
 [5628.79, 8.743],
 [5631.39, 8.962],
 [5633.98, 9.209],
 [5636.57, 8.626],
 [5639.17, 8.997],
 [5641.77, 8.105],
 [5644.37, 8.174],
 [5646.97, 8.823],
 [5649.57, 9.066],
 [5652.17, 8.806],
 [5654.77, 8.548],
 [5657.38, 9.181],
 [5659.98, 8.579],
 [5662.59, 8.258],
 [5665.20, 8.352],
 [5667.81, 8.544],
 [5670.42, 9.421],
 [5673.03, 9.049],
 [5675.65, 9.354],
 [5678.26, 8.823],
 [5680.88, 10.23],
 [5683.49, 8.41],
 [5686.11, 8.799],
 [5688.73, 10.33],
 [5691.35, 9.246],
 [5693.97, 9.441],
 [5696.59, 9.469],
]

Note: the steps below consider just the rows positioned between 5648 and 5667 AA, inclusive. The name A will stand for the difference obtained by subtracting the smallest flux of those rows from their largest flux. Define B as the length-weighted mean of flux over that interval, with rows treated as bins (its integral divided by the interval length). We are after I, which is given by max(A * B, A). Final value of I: 8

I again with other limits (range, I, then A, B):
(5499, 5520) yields 12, 1.4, 8.9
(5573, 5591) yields 16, 1.8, 8.6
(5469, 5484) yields 11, 1.3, 8.5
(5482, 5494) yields 11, 1.3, 8.8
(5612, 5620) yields 2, 0.2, 8.9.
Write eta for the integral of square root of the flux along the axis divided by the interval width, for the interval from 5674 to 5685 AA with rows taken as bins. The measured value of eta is 3.03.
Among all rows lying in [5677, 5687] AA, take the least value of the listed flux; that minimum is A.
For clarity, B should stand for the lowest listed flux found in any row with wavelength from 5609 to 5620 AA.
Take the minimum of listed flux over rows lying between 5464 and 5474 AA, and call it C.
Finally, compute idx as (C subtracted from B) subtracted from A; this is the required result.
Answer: 8.1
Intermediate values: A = 8.41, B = 8.792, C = 8.53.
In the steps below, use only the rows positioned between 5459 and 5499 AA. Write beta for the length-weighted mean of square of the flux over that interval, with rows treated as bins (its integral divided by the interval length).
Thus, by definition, 76.6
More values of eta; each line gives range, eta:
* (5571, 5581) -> 3.00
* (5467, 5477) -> 2.98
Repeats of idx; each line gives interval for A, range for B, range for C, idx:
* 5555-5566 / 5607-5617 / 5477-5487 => 8.2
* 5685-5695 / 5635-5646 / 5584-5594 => 8.5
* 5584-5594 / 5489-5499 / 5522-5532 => 7.9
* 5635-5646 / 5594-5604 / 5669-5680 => 8.8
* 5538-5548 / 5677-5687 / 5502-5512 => 8.5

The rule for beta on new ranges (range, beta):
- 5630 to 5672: 76.4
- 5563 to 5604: 76.0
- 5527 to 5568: 80.2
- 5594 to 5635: 79.2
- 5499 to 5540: 76.7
